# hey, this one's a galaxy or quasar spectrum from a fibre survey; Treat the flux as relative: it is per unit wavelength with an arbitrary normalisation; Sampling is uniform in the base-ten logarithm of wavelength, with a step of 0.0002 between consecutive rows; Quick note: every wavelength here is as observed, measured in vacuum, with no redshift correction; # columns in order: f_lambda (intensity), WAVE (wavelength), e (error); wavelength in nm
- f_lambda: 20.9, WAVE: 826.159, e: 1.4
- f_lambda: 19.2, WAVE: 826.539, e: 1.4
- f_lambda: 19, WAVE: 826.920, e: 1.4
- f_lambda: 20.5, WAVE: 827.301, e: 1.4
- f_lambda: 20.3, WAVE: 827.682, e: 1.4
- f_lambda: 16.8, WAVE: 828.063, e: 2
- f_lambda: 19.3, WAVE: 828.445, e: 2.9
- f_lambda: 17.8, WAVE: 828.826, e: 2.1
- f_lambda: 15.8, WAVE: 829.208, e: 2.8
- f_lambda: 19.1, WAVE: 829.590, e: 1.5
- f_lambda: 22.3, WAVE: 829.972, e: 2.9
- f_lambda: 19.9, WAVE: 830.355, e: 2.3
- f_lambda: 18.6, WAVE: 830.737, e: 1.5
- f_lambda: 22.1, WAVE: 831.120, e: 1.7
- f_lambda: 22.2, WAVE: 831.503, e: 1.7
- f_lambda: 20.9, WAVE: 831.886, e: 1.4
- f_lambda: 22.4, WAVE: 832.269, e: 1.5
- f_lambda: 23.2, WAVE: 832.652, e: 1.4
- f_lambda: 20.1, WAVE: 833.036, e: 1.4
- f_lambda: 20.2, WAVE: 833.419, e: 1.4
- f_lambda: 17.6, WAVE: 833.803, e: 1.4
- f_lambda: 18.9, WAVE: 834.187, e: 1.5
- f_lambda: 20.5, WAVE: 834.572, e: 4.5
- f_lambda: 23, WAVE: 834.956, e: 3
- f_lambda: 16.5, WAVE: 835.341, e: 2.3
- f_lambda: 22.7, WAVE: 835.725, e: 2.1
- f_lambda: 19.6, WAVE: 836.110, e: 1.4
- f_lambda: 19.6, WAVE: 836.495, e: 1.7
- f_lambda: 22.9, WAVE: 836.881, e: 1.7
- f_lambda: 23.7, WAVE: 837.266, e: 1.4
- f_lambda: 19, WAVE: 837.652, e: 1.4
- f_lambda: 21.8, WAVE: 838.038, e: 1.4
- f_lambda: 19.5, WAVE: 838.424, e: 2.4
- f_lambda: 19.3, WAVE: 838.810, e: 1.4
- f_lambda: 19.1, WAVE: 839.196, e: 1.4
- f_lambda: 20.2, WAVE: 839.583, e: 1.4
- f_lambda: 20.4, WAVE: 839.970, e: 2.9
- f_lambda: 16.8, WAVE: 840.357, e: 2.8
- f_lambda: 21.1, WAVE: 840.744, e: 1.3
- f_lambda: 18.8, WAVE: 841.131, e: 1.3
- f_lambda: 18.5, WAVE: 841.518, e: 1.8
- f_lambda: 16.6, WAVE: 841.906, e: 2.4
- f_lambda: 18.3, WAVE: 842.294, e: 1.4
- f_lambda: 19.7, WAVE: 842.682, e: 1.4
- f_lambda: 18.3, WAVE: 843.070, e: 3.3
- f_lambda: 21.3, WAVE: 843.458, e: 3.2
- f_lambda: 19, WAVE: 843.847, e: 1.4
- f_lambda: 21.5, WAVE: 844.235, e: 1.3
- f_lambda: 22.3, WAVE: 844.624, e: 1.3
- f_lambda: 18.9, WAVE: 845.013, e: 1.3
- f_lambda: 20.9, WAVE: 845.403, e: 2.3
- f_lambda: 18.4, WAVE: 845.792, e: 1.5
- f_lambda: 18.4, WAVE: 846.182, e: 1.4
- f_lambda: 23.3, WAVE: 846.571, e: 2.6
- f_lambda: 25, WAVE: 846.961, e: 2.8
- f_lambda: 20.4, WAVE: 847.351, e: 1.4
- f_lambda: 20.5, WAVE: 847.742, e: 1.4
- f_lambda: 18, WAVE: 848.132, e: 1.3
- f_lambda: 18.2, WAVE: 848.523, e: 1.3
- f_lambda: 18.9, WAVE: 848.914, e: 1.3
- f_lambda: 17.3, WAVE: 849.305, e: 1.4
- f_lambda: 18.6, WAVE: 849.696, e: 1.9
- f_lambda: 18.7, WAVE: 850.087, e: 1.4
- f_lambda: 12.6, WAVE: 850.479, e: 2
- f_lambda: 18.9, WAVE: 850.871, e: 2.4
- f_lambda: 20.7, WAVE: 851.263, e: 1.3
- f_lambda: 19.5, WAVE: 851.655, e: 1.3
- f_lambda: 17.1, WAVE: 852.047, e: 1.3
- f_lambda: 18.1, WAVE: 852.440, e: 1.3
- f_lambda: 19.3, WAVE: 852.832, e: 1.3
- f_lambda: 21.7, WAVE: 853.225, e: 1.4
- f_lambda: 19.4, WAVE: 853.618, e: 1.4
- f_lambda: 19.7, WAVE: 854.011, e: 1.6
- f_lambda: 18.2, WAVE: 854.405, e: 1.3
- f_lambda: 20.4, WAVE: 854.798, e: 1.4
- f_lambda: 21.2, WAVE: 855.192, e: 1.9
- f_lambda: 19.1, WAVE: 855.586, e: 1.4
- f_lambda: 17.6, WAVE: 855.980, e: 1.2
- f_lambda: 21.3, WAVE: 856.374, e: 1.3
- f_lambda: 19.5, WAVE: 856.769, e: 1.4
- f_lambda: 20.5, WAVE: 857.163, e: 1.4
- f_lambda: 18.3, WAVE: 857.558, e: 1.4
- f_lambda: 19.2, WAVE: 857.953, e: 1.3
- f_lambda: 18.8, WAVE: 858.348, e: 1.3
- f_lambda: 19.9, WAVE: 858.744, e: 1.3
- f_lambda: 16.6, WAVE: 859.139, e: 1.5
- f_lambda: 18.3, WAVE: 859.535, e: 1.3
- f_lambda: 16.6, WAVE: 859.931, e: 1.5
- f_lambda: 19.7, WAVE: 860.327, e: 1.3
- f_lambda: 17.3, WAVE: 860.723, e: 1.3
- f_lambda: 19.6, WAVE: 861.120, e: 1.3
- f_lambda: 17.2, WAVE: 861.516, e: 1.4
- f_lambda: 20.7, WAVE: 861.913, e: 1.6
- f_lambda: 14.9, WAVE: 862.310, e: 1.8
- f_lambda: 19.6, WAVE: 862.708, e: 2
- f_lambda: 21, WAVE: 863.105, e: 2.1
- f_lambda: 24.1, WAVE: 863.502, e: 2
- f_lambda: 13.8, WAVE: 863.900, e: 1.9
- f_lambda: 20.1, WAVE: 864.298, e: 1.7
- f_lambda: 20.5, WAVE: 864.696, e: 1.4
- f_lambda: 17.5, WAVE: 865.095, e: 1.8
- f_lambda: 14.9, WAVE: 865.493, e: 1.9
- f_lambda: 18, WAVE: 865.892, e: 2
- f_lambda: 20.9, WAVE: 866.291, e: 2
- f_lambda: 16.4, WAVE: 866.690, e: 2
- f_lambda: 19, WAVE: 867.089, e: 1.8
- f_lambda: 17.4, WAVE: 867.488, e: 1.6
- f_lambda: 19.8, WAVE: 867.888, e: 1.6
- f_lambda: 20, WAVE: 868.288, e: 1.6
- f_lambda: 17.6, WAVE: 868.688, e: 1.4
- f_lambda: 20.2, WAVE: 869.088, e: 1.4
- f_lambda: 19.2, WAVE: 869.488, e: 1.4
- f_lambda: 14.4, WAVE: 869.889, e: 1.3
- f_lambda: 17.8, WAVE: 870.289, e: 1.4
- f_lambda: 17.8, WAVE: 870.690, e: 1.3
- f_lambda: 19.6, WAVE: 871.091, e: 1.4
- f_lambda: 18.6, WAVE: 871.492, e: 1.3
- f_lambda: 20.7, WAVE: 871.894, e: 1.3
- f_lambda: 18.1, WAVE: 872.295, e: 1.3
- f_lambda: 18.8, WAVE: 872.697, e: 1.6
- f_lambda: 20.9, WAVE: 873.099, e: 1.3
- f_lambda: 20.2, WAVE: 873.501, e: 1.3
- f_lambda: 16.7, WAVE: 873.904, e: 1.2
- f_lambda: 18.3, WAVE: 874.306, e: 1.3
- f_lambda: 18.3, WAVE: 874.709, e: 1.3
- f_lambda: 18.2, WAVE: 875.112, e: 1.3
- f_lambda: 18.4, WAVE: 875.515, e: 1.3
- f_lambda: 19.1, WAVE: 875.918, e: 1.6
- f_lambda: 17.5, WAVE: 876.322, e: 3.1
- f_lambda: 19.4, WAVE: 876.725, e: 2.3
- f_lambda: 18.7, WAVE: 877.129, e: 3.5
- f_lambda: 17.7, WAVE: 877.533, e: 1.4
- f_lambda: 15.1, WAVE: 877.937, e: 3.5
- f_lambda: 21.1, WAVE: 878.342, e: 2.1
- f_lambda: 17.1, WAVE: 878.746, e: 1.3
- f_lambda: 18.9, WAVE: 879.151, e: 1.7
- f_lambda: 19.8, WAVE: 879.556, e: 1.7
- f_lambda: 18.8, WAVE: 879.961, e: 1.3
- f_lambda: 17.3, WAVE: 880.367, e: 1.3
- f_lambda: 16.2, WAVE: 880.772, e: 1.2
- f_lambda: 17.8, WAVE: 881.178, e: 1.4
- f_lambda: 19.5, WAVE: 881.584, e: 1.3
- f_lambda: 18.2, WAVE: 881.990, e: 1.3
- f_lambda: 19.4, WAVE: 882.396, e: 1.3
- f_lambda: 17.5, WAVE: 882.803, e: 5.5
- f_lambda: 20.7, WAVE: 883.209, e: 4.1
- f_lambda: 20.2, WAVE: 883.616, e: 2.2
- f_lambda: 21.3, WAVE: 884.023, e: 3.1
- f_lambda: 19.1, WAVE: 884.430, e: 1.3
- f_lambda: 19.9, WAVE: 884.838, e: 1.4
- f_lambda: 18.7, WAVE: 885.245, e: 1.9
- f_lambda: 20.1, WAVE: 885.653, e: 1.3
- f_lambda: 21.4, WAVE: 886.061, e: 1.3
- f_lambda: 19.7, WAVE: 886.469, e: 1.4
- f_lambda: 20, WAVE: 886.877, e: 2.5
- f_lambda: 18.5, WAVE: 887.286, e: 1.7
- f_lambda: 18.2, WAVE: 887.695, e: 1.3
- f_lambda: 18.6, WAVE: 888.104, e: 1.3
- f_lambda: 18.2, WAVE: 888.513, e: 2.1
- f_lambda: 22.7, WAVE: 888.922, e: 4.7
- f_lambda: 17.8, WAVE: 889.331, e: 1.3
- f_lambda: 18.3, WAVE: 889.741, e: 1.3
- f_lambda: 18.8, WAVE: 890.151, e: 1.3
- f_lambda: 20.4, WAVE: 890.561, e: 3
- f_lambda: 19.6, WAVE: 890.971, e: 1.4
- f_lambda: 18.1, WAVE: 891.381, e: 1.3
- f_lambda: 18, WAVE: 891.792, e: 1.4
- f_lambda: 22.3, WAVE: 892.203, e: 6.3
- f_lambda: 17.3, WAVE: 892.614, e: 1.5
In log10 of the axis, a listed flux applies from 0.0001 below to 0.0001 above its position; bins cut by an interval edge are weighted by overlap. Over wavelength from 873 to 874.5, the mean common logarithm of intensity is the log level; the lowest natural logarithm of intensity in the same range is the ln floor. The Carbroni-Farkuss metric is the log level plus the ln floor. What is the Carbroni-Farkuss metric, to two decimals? 4.09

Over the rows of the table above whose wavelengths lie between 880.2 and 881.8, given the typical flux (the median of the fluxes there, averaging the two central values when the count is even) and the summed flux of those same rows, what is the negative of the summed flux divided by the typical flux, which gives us -4.03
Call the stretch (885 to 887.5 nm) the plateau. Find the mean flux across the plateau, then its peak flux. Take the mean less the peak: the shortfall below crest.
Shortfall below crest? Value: -1.67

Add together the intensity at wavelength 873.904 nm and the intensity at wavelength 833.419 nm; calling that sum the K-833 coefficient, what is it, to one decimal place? 36.9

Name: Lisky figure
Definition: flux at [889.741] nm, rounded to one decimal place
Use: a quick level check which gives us 18.3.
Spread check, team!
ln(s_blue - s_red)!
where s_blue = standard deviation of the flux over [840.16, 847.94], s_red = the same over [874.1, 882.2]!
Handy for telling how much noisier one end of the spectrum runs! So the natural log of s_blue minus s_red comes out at -0.2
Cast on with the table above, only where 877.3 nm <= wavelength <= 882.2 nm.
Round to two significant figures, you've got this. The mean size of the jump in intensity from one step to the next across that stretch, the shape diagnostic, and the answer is 2.1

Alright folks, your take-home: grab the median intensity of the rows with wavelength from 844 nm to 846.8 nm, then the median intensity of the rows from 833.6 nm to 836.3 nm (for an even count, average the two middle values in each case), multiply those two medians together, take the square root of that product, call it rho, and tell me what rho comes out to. 20.2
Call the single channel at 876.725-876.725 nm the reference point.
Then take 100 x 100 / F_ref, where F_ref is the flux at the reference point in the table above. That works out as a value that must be 515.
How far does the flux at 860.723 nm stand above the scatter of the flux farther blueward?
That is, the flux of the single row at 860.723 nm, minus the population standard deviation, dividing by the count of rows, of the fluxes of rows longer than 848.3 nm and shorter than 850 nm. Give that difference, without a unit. 17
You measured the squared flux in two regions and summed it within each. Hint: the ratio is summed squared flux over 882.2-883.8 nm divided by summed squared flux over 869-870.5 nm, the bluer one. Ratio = 1.168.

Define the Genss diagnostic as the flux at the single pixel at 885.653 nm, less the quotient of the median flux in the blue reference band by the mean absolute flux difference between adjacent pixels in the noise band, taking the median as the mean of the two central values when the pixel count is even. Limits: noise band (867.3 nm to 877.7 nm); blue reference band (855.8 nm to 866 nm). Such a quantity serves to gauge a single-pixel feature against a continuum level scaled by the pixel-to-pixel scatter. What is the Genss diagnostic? 8.0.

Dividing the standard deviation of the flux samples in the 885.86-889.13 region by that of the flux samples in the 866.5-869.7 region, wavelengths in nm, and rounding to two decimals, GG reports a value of 1.18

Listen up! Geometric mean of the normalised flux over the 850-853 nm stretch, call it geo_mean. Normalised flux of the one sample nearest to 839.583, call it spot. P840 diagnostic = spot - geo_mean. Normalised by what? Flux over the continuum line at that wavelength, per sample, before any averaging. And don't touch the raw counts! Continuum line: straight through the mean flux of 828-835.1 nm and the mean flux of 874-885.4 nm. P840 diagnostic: 0.10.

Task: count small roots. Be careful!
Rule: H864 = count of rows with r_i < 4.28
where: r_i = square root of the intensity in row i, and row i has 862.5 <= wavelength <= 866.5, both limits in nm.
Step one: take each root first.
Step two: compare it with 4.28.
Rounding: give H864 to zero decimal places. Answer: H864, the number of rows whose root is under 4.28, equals 4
